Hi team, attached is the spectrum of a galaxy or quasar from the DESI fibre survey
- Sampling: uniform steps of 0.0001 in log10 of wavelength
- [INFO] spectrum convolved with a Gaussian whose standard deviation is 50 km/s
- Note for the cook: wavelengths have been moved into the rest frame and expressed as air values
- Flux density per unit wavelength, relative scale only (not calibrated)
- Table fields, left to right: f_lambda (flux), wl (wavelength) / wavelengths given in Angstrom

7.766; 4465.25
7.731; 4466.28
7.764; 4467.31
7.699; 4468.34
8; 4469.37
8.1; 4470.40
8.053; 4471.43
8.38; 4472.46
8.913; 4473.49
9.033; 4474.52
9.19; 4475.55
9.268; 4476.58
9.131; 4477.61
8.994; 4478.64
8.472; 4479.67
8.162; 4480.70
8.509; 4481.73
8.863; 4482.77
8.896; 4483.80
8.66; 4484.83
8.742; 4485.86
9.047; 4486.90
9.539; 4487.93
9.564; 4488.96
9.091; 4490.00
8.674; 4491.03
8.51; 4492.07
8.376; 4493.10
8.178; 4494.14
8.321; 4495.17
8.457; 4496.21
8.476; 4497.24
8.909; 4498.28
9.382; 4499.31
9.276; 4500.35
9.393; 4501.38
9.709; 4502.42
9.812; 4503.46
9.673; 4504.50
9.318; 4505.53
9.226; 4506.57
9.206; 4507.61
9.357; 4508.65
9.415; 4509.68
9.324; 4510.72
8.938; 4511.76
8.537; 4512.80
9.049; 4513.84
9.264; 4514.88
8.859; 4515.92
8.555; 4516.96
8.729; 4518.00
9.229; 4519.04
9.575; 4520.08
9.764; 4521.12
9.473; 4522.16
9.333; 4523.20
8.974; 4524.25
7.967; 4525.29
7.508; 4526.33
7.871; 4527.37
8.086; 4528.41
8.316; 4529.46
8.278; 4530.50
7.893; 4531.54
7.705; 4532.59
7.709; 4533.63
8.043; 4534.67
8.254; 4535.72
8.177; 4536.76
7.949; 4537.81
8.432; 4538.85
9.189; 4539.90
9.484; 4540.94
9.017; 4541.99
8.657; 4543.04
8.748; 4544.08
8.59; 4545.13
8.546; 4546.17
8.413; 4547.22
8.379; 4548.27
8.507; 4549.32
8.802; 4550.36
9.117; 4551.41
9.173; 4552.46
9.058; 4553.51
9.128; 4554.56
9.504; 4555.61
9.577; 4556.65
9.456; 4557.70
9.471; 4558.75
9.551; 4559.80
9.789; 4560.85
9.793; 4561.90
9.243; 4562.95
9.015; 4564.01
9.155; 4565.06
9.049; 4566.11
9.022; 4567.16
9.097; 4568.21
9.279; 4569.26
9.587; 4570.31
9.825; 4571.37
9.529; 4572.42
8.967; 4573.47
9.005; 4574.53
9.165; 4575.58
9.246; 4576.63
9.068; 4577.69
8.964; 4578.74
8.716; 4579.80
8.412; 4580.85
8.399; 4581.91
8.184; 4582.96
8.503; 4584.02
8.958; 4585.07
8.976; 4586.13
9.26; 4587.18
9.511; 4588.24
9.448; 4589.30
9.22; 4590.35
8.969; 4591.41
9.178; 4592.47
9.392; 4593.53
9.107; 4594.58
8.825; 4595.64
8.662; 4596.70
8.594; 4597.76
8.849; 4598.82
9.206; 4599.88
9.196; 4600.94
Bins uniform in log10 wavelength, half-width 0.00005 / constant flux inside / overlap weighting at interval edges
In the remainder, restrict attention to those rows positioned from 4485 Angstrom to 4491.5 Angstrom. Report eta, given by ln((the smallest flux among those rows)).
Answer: 2.16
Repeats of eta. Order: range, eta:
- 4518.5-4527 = 2.02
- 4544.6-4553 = 2.13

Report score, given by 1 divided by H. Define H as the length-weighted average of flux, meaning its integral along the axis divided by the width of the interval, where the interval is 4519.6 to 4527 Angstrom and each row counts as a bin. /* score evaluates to 0.112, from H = 8.9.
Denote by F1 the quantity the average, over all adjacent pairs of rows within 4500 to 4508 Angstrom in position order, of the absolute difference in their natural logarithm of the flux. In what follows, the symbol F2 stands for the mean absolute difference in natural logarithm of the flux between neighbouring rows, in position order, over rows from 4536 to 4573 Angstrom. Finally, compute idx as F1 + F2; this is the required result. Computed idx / 0.040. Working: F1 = 0.017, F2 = 0.023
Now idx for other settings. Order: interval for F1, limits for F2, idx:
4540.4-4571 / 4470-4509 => 0.044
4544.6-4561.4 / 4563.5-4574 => 0.038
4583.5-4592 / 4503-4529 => 0.058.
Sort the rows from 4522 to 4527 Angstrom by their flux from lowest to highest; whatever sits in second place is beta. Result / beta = 7.967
